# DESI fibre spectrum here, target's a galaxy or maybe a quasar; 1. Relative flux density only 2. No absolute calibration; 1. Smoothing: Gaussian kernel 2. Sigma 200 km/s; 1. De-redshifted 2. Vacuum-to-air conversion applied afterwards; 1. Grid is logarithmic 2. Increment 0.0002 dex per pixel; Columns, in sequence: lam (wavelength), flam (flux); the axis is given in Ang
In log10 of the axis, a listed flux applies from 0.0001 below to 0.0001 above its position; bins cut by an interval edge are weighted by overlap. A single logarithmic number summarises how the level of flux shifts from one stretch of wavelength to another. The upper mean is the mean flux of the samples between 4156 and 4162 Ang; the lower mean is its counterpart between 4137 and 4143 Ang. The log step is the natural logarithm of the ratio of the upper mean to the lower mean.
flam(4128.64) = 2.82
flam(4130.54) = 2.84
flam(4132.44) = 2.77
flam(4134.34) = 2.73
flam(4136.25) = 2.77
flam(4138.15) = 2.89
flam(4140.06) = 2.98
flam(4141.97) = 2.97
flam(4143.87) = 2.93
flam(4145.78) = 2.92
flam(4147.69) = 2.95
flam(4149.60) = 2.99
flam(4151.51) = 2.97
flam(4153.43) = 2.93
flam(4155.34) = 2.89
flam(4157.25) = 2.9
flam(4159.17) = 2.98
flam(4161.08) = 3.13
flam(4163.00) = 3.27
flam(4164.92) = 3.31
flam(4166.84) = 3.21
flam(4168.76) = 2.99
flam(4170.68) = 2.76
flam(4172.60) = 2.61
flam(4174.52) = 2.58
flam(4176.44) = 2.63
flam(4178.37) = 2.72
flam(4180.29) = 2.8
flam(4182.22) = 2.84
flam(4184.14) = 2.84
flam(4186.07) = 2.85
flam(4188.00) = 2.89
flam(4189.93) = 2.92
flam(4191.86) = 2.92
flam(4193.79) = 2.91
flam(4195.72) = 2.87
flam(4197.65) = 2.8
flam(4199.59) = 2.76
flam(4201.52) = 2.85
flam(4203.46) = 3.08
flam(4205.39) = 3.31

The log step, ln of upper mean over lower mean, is 0.02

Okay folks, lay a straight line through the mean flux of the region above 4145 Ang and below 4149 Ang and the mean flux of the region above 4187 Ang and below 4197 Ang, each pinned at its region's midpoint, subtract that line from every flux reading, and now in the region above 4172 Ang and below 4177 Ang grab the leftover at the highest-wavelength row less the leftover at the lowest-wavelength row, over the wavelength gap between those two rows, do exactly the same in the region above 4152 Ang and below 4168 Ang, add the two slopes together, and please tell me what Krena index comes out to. 0.028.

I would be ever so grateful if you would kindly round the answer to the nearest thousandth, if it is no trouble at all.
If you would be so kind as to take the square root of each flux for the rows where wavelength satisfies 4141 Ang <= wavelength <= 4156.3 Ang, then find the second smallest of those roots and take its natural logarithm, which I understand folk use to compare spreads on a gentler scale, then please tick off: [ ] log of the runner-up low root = 0.536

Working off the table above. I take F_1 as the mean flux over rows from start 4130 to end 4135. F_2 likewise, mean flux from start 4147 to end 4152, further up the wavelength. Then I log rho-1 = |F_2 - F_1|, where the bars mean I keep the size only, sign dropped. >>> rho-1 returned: 0.19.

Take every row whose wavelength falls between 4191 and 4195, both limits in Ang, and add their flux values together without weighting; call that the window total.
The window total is 5.83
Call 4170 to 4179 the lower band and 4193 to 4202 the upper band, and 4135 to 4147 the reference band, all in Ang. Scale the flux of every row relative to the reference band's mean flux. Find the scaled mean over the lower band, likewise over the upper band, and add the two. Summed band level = 1.89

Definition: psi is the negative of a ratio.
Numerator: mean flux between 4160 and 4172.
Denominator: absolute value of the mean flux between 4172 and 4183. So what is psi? -1.15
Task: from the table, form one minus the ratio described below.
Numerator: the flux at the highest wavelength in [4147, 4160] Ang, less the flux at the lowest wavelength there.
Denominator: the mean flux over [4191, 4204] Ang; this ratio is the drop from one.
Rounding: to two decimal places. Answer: 0.99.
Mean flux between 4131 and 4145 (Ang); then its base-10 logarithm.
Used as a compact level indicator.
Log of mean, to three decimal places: 0.457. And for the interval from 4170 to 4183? 0.432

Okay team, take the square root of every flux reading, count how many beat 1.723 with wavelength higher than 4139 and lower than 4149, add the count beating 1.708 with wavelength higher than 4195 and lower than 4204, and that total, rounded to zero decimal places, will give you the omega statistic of 3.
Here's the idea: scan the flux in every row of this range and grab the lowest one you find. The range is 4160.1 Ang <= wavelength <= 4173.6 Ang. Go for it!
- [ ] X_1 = 2.61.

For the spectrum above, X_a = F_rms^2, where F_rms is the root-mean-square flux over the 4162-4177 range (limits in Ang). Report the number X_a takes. 8.61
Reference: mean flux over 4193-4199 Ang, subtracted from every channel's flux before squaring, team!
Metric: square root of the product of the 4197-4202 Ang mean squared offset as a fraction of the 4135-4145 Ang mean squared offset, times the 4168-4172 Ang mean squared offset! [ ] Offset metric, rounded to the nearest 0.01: 0.09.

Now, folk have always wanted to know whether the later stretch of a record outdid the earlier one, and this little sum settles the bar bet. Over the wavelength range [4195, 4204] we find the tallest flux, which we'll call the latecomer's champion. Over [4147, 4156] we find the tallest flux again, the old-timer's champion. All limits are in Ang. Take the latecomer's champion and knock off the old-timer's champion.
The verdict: 0.09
